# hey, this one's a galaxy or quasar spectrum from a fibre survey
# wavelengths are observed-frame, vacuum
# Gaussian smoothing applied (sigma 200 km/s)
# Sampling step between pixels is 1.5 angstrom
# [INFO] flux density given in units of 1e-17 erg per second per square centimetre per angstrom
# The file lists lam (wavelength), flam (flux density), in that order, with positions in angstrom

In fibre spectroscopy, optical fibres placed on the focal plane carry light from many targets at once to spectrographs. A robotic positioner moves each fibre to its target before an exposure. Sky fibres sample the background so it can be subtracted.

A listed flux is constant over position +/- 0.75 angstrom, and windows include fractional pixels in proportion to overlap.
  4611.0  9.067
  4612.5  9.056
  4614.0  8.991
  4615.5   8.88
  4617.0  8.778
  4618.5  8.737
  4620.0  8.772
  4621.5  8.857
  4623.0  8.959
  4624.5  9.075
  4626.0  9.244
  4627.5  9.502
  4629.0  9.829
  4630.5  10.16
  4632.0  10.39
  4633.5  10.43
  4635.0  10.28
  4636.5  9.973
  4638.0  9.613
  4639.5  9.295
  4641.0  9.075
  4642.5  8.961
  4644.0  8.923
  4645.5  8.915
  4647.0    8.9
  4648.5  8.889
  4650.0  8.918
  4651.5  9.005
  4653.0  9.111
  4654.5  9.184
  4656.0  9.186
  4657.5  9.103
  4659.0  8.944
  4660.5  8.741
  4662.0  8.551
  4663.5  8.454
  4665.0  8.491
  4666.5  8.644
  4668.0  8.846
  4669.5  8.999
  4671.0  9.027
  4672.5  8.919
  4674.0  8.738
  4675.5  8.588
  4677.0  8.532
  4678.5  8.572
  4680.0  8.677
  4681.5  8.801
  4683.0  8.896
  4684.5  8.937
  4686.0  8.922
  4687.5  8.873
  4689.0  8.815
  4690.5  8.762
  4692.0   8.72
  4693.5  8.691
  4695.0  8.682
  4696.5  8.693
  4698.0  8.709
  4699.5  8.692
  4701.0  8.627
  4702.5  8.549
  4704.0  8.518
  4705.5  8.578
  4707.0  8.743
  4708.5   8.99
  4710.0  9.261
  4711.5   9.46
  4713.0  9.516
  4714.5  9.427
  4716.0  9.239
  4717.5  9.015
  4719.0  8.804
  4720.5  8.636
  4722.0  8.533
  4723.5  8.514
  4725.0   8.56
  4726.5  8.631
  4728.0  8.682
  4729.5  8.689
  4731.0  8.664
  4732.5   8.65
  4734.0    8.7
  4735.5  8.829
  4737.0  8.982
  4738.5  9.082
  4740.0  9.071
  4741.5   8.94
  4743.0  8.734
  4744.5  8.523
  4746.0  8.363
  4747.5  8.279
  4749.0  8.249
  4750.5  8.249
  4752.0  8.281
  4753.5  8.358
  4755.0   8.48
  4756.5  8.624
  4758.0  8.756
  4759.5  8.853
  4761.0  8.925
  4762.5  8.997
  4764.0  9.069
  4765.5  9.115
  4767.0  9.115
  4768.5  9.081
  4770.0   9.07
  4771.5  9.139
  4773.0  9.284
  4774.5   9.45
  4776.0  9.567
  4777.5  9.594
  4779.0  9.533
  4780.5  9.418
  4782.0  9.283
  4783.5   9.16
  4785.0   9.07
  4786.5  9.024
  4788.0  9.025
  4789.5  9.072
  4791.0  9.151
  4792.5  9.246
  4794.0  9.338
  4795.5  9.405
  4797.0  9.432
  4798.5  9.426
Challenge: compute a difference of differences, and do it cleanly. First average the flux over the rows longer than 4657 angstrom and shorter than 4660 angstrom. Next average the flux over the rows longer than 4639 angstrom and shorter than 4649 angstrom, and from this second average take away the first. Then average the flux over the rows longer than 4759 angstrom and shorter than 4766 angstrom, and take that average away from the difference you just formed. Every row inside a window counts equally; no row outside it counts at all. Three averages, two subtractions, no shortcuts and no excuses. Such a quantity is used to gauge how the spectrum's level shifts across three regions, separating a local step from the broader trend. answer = -9.0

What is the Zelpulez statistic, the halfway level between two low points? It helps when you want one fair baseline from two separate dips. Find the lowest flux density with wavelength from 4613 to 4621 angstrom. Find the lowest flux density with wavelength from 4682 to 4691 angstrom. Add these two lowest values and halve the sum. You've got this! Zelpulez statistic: 8.75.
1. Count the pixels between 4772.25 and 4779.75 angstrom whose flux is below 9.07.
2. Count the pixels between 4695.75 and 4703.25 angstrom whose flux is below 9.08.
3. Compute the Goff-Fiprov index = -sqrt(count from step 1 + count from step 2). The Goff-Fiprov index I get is -2.2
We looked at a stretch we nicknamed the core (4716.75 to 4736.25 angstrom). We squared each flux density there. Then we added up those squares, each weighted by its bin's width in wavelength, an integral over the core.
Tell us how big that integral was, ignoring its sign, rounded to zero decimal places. 1471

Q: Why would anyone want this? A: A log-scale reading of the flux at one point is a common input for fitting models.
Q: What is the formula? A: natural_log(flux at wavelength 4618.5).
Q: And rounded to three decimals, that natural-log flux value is 2.168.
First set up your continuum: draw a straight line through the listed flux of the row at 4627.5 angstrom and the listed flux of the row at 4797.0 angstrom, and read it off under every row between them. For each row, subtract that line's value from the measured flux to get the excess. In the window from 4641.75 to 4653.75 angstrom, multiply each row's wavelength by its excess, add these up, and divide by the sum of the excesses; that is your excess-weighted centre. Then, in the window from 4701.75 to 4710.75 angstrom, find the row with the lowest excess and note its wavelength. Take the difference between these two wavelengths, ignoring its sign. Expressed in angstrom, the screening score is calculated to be 56.5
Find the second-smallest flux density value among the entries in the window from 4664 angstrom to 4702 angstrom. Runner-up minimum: 8.532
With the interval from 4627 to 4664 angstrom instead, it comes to 8.551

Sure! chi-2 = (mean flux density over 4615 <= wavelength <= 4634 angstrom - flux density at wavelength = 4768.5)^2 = 0.07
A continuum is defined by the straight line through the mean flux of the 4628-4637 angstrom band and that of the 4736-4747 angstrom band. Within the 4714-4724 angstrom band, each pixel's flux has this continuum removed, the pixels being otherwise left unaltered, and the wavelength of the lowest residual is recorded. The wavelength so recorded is 4723.5 angstrom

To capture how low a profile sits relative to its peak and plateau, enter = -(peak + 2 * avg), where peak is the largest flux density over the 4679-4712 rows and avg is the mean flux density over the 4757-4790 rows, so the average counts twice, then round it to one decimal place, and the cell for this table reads -27.8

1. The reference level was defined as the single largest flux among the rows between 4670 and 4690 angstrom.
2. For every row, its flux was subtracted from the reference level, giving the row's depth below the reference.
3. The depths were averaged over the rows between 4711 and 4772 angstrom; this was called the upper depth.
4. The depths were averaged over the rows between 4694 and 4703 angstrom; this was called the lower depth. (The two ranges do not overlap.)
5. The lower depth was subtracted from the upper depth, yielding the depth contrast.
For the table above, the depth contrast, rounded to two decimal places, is -0.14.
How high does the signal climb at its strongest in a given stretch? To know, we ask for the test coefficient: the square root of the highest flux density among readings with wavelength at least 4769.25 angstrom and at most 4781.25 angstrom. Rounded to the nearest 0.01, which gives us 3.10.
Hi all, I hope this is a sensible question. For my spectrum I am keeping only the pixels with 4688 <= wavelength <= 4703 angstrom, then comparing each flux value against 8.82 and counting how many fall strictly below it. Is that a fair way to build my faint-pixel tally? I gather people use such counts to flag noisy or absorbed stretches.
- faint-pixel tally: 10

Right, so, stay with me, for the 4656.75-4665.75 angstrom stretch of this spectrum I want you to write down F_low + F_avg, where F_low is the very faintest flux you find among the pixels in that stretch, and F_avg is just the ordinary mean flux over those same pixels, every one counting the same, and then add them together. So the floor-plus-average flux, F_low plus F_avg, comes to 17.2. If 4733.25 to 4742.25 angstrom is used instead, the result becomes 17.6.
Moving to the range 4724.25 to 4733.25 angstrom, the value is 17.2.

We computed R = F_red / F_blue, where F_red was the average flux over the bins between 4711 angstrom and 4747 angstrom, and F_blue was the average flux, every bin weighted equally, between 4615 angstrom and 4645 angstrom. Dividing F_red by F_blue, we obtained 0.94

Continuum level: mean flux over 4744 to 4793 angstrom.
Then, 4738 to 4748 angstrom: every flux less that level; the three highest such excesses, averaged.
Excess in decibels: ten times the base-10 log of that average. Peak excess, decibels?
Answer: -11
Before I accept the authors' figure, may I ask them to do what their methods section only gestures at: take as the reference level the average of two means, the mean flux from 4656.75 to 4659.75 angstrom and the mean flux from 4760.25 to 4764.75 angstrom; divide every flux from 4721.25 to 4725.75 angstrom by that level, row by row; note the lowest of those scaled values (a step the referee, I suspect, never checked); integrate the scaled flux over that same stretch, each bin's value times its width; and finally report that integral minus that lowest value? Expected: 3.3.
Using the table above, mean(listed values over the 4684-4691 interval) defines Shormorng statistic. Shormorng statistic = 8.86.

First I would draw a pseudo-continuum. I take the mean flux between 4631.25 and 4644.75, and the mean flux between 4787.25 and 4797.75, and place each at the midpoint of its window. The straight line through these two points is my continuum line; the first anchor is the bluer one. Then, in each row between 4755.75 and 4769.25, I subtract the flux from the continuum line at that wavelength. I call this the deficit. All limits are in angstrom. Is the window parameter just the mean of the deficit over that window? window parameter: 0.37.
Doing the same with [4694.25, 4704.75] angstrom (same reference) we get 0.85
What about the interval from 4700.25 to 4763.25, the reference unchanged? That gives 0.65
